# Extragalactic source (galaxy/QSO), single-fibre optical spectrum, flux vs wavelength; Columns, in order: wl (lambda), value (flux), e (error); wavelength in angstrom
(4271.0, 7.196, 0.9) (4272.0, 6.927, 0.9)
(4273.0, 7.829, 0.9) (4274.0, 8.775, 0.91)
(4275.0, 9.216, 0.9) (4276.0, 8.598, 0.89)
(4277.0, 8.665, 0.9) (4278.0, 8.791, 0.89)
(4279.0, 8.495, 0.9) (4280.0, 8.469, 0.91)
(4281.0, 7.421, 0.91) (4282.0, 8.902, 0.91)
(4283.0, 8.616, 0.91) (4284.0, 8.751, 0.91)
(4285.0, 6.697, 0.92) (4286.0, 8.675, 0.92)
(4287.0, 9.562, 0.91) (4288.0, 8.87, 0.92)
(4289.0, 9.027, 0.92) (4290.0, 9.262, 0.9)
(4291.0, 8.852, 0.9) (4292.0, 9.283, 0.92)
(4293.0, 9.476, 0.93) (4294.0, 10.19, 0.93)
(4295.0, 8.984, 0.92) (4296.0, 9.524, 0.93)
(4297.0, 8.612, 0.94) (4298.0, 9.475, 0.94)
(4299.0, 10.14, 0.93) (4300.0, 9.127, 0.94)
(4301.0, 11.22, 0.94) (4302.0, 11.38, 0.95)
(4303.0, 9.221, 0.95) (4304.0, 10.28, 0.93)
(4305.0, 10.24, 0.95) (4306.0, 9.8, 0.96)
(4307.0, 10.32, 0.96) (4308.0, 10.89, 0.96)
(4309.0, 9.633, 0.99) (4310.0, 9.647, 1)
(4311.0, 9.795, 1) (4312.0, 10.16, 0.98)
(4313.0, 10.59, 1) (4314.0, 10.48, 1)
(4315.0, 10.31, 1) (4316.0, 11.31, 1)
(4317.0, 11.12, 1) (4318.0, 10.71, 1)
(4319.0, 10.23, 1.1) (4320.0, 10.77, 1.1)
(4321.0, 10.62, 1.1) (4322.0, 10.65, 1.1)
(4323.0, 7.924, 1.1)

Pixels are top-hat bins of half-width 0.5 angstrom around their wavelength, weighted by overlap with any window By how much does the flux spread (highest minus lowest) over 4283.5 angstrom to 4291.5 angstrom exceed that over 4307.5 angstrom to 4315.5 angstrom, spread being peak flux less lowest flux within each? 1.6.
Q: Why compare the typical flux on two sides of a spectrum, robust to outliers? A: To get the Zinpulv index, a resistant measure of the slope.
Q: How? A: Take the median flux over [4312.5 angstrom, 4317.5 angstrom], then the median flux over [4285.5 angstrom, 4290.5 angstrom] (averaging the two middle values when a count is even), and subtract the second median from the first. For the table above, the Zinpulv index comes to 1.6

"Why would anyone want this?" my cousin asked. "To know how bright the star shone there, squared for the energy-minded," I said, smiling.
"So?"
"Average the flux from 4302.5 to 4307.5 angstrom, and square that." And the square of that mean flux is 99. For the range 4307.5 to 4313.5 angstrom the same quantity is 102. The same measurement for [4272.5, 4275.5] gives 74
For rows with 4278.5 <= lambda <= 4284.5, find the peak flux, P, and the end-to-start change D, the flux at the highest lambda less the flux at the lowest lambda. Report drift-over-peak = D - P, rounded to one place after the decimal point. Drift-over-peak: -8.6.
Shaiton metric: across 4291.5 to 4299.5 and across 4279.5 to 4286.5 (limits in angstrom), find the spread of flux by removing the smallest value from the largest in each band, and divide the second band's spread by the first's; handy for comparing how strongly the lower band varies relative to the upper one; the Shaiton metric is 1.4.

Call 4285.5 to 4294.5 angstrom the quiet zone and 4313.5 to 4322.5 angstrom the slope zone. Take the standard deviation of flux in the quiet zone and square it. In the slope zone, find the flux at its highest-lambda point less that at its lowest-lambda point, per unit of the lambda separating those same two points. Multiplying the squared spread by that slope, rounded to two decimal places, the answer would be 0.00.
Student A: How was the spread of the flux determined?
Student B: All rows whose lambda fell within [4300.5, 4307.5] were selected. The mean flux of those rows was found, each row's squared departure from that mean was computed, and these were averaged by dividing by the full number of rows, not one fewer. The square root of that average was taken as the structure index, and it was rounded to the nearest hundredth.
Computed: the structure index 0.70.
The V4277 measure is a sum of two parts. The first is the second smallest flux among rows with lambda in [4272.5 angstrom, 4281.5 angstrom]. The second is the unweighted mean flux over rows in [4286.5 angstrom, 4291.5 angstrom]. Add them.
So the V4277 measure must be 16.9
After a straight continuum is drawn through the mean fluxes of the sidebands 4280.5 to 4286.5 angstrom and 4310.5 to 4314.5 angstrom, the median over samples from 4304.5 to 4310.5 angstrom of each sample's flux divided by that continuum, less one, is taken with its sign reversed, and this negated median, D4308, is -0.02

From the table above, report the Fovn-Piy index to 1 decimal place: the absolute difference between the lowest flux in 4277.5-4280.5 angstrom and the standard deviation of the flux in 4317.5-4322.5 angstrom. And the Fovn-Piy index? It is 8.3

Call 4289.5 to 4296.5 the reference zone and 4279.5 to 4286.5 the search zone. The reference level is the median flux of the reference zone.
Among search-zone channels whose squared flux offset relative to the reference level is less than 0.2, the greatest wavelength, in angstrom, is 4282.0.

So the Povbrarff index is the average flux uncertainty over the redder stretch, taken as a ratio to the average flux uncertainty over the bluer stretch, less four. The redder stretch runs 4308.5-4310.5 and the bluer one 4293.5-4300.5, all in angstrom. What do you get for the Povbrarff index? -2.93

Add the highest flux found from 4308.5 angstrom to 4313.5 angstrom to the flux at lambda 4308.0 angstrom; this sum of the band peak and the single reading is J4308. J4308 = 21.5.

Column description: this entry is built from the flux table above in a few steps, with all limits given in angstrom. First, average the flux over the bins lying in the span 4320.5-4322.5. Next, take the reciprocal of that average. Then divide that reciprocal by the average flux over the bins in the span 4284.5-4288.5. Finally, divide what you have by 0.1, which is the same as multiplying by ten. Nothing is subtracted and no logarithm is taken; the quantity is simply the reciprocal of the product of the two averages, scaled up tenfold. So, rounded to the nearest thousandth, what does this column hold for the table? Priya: 0.111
